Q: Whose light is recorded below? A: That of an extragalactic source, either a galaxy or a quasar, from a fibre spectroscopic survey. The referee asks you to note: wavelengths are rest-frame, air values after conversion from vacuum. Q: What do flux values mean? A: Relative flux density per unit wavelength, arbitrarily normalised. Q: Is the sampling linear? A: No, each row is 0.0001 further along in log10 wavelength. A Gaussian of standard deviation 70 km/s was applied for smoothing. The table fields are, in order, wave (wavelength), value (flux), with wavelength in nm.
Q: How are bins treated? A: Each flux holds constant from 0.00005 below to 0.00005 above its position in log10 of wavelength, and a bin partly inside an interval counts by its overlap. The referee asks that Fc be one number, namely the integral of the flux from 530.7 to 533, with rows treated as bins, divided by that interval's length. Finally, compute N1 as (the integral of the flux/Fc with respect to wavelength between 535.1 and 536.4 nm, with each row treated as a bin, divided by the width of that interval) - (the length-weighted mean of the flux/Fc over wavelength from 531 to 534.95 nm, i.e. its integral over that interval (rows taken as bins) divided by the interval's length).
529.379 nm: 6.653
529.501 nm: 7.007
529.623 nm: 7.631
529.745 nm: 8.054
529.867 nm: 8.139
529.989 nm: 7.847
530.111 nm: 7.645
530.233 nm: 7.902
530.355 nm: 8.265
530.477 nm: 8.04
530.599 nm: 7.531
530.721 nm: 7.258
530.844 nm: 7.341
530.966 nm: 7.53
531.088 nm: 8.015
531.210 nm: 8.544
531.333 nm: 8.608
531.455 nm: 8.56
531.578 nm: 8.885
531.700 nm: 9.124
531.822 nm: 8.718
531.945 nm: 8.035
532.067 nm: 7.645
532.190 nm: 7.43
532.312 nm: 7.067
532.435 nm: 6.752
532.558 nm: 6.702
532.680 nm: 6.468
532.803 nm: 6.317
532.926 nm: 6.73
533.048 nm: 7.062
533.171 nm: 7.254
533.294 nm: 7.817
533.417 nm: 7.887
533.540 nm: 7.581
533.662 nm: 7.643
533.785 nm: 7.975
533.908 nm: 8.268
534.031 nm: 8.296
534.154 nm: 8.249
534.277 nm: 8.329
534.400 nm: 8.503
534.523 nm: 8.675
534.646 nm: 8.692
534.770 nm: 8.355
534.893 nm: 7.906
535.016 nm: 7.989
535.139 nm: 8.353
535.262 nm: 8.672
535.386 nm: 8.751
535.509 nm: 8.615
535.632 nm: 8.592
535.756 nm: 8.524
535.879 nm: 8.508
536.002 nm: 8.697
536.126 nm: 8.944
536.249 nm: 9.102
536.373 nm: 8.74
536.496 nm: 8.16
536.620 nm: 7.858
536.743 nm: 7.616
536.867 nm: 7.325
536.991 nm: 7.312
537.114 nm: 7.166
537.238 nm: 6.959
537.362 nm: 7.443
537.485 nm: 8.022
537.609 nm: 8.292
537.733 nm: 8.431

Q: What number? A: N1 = 0.11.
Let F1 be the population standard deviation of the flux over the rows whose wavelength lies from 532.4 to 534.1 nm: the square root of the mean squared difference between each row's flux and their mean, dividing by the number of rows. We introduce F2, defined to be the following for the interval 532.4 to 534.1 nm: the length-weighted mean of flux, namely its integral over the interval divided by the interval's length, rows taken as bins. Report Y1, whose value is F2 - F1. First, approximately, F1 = 0.65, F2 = 7.4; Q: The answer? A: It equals 6.7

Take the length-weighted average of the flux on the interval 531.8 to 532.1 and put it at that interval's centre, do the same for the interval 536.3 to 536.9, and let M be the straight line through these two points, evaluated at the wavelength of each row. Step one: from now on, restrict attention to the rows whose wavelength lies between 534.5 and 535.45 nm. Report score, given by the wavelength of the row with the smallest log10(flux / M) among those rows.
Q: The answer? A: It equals 534.893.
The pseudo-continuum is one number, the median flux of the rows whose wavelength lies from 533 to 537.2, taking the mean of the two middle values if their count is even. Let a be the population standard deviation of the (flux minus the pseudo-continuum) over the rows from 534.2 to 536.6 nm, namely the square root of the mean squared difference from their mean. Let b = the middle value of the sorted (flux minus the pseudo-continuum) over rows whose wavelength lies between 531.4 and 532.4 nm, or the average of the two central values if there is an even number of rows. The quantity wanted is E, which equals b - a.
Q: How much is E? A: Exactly -0.3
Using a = 0.29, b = 0.0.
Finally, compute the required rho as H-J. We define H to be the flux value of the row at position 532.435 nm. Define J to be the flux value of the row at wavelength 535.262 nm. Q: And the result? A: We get -1.9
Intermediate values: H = 6.752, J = 8.672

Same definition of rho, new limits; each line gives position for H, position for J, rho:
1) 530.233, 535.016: -0.1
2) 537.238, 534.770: -1.4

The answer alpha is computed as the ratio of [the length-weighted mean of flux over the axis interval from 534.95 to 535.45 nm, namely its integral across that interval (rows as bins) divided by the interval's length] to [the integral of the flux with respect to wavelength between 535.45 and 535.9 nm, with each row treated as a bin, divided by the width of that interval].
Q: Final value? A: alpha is 0.99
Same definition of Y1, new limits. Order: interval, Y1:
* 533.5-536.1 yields 8.0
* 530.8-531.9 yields 7.8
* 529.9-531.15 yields 7.4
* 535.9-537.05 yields 7.5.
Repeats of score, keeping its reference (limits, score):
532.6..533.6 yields 532.803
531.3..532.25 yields 532.190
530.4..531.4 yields 530.721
